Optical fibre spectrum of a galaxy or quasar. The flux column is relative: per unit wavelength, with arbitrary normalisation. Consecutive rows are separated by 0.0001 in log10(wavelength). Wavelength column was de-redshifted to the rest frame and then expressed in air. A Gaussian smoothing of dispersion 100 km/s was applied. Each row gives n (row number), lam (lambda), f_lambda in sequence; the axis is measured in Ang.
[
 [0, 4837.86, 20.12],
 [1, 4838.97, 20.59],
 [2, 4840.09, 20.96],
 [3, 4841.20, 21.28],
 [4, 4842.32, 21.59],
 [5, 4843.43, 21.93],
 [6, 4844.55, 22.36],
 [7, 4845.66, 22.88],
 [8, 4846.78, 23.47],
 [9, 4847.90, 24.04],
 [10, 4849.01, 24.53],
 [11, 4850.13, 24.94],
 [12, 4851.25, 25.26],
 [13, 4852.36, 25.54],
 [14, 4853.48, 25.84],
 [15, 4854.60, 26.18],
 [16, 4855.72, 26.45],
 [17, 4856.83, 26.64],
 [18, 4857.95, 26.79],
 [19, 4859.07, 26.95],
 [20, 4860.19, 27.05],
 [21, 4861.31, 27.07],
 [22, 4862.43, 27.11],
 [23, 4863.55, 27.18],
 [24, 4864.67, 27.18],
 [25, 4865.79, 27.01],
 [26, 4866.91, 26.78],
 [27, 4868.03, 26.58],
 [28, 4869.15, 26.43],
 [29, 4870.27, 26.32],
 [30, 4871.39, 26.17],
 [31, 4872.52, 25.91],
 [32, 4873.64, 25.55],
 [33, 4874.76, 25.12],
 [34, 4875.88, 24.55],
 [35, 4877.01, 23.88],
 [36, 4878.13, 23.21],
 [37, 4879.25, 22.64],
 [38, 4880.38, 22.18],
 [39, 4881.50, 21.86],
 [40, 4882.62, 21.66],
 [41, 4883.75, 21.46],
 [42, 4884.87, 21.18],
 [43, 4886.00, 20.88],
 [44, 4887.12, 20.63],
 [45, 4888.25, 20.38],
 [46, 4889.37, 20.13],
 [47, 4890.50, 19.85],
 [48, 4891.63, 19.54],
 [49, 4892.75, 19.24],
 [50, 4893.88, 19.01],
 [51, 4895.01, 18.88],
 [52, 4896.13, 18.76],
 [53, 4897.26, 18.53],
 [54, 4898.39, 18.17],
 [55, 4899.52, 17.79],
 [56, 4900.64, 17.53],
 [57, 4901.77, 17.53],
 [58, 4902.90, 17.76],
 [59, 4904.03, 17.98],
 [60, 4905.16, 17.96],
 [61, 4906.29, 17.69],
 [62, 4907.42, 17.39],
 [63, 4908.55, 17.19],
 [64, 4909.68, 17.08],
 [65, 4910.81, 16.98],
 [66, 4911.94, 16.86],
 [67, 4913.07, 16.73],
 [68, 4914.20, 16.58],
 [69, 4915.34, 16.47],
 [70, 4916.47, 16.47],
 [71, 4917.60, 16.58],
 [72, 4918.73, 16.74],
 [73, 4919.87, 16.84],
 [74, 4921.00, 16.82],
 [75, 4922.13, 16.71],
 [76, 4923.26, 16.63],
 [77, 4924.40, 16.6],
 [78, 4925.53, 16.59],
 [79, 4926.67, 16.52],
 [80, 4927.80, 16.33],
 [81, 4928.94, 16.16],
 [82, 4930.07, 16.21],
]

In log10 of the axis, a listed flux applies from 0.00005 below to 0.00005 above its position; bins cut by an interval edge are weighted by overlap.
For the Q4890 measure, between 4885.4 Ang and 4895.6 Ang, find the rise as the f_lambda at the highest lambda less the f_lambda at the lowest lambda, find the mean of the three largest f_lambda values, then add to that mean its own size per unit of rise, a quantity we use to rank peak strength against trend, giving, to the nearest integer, 10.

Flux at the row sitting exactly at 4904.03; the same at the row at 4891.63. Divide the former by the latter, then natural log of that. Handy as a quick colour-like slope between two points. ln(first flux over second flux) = -0.1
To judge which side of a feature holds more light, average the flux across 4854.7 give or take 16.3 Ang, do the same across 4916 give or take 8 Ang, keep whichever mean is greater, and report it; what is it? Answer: 25.1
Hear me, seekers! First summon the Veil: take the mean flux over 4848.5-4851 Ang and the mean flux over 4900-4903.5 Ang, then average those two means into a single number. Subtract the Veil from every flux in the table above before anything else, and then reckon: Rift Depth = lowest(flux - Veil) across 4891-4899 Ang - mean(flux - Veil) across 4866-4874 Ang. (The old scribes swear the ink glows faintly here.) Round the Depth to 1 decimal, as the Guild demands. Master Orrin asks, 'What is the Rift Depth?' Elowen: -8.1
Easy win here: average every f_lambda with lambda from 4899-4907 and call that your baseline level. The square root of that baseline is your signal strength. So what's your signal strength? 4.21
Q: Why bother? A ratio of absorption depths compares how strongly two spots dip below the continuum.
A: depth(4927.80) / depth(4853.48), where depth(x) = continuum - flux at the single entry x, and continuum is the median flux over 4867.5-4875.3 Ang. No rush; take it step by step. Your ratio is 29.8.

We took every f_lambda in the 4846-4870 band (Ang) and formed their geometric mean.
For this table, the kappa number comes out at 26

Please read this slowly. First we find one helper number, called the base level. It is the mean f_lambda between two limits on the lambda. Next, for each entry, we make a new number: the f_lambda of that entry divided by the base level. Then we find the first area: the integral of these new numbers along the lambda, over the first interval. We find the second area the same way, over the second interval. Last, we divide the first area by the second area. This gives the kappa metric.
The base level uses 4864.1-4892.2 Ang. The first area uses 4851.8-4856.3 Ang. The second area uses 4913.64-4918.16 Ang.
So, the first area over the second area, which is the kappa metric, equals 1.6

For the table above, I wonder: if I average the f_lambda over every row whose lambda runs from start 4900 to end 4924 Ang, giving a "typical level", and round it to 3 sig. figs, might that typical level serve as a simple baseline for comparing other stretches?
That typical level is 17.1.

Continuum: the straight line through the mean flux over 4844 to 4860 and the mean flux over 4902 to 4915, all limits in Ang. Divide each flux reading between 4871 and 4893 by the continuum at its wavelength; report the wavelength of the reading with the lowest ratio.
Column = 4892.75 Ang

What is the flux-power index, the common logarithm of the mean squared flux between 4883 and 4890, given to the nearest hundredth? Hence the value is 2.64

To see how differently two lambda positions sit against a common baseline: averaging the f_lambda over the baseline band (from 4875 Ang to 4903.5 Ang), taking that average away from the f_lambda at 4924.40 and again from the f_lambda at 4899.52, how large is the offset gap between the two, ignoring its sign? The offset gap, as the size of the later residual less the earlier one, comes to 1.2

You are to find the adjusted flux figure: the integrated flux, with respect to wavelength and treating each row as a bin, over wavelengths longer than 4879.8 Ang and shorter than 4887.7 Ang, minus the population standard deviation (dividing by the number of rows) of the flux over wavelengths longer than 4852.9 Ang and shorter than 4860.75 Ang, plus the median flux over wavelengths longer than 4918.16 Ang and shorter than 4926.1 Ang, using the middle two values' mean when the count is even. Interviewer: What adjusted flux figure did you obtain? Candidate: 185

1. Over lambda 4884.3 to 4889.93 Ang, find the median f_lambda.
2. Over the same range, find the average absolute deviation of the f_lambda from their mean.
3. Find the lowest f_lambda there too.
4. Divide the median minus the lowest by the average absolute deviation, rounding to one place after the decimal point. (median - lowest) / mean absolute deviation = 1.6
